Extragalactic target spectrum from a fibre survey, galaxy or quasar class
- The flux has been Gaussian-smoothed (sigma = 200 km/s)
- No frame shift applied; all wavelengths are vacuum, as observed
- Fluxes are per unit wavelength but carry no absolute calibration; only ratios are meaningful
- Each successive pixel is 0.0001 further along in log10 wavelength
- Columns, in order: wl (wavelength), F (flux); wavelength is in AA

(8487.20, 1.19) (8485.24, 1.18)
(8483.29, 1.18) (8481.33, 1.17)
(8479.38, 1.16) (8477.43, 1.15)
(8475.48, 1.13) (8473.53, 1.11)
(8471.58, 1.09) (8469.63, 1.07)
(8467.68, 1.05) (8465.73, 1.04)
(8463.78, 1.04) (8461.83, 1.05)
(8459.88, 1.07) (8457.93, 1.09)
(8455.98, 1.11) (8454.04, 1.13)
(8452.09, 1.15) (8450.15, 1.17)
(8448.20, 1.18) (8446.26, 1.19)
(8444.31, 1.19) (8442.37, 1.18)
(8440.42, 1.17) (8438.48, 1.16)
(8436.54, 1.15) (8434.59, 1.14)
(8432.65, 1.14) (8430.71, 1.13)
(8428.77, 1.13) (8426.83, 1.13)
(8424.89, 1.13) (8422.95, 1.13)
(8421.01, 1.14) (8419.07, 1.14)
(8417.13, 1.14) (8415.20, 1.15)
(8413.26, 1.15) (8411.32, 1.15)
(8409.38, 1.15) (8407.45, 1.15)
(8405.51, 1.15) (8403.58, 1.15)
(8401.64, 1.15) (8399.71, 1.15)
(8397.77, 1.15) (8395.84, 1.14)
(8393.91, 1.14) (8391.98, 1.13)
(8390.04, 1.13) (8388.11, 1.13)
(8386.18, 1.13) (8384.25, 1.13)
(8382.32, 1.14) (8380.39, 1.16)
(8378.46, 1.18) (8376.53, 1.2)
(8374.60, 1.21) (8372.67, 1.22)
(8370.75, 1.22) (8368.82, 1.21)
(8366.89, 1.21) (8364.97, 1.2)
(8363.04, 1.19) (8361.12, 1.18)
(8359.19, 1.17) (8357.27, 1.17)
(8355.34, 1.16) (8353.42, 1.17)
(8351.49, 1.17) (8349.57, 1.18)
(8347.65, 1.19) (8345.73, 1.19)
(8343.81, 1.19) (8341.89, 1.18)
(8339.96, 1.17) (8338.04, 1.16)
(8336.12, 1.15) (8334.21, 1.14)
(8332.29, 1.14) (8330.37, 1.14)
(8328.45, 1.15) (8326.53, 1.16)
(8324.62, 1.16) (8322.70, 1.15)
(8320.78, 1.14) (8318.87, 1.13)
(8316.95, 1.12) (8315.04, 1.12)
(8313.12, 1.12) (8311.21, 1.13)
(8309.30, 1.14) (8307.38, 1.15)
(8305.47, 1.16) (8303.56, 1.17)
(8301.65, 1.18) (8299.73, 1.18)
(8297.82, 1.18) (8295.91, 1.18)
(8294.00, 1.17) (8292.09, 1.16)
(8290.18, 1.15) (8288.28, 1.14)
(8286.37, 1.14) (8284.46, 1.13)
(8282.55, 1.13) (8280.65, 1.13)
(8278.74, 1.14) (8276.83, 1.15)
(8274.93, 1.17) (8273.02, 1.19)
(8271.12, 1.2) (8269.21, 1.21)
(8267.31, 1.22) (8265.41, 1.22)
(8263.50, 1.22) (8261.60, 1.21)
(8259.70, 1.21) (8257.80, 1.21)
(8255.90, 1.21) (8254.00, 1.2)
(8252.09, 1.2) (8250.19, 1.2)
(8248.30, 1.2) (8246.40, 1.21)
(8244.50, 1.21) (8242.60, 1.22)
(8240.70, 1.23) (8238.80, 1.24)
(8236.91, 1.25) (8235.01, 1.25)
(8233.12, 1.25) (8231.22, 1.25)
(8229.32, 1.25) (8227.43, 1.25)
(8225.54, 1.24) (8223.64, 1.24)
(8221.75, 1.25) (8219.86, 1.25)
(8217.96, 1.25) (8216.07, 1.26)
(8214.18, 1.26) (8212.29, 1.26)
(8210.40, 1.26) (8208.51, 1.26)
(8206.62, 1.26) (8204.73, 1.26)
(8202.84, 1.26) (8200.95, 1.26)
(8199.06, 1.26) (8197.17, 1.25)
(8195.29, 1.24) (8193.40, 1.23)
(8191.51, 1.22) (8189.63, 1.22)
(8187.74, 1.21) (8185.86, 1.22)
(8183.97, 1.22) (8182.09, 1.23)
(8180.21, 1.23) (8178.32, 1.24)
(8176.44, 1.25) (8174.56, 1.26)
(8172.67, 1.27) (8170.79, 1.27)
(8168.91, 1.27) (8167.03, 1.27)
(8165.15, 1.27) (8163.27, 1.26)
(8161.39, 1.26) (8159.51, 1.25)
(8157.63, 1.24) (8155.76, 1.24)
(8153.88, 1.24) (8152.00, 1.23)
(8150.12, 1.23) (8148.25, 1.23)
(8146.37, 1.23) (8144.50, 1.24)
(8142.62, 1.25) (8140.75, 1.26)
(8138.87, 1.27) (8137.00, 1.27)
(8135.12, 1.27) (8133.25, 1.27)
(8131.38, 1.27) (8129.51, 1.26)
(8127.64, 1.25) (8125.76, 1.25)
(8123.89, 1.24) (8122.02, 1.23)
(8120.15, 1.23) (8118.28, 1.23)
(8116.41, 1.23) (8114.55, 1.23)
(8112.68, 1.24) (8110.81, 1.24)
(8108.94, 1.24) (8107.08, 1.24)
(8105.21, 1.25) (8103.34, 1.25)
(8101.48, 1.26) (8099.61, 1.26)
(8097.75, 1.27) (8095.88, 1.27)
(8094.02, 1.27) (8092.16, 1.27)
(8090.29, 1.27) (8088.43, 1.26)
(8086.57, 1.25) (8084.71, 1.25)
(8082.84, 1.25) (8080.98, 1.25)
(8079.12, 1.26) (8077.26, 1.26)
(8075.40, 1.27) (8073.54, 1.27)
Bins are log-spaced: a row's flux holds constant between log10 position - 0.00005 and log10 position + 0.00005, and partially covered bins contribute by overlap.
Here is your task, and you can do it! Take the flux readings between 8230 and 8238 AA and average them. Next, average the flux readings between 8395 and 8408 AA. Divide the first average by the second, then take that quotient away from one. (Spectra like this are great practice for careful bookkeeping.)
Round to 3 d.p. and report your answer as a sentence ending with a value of -0.088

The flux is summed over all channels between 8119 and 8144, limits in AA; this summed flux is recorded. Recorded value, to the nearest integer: 16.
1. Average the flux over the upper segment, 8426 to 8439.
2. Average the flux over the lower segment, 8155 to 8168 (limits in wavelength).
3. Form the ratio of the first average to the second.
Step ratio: 0.91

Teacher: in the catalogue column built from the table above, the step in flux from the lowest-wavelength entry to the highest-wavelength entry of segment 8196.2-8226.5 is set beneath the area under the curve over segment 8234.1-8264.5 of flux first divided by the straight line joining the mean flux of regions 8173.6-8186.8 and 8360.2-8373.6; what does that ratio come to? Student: -3021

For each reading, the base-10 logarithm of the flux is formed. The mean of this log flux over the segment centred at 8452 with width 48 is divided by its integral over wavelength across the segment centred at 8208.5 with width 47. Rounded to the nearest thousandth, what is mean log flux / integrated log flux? 0.011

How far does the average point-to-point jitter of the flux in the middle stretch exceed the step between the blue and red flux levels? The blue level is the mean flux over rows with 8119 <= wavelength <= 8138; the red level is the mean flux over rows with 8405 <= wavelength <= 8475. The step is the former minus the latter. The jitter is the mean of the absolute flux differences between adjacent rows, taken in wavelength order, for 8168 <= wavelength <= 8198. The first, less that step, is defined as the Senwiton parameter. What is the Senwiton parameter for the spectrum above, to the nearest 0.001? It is -0.118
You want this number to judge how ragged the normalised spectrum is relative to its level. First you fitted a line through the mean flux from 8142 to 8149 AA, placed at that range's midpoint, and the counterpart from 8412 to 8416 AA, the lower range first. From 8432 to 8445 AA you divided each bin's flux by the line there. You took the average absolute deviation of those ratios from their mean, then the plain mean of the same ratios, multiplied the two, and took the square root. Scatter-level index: 0.123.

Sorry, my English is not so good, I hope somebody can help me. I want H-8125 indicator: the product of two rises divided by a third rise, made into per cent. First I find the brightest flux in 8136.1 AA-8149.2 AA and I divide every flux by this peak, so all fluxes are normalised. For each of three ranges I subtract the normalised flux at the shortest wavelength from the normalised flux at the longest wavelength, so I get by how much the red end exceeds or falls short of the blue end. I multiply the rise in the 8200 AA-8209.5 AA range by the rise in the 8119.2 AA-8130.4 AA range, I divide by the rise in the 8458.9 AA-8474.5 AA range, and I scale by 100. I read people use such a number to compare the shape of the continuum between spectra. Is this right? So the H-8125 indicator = 0.0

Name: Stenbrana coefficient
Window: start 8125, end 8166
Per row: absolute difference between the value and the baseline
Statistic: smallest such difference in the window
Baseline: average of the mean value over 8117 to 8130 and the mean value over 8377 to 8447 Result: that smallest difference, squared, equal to 0.0013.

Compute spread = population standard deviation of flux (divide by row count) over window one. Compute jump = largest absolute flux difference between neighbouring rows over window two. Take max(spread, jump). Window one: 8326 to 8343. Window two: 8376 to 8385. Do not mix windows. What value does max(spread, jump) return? 0.0200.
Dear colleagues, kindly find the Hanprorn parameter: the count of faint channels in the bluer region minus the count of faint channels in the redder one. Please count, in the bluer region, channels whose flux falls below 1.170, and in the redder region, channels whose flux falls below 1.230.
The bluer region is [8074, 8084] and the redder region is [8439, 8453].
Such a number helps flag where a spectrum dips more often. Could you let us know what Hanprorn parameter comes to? -7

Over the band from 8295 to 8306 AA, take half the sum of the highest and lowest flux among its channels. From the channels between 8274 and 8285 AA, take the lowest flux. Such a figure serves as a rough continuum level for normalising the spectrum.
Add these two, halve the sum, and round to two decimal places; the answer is 1.15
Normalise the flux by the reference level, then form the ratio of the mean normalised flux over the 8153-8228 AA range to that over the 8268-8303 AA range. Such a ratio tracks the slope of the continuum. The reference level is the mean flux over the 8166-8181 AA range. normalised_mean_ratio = 1.07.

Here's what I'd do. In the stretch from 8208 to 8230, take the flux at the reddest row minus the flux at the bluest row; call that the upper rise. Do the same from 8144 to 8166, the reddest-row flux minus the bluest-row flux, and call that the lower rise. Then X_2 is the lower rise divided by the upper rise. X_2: -3.0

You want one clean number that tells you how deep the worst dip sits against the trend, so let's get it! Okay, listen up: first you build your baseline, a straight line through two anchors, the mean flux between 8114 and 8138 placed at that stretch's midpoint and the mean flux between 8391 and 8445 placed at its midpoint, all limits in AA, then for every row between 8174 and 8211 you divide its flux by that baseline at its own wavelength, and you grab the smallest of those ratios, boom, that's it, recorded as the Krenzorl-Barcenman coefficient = 0.99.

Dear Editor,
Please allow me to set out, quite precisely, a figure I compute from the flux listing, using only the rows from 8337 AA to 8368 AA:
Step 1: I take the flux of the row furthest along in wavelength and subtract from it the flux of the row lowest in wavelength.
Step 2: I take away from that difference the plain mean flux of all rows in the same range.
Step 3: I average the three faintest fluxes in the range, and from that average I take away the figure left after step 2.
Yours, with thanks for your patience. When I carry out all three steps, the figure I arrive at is 2.29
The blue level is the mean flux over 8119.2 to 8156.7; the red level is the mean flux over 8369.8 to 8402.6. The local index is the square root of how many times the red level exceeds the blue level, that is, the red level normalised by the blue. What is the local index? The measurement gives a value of 0.964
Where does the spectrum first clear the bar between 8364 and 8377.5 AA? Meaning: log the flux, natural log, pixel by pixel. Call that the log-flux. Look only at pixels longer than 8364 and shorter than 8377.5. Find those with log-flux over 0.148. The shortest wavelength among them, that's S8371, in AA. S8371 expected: 8364.97 AA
